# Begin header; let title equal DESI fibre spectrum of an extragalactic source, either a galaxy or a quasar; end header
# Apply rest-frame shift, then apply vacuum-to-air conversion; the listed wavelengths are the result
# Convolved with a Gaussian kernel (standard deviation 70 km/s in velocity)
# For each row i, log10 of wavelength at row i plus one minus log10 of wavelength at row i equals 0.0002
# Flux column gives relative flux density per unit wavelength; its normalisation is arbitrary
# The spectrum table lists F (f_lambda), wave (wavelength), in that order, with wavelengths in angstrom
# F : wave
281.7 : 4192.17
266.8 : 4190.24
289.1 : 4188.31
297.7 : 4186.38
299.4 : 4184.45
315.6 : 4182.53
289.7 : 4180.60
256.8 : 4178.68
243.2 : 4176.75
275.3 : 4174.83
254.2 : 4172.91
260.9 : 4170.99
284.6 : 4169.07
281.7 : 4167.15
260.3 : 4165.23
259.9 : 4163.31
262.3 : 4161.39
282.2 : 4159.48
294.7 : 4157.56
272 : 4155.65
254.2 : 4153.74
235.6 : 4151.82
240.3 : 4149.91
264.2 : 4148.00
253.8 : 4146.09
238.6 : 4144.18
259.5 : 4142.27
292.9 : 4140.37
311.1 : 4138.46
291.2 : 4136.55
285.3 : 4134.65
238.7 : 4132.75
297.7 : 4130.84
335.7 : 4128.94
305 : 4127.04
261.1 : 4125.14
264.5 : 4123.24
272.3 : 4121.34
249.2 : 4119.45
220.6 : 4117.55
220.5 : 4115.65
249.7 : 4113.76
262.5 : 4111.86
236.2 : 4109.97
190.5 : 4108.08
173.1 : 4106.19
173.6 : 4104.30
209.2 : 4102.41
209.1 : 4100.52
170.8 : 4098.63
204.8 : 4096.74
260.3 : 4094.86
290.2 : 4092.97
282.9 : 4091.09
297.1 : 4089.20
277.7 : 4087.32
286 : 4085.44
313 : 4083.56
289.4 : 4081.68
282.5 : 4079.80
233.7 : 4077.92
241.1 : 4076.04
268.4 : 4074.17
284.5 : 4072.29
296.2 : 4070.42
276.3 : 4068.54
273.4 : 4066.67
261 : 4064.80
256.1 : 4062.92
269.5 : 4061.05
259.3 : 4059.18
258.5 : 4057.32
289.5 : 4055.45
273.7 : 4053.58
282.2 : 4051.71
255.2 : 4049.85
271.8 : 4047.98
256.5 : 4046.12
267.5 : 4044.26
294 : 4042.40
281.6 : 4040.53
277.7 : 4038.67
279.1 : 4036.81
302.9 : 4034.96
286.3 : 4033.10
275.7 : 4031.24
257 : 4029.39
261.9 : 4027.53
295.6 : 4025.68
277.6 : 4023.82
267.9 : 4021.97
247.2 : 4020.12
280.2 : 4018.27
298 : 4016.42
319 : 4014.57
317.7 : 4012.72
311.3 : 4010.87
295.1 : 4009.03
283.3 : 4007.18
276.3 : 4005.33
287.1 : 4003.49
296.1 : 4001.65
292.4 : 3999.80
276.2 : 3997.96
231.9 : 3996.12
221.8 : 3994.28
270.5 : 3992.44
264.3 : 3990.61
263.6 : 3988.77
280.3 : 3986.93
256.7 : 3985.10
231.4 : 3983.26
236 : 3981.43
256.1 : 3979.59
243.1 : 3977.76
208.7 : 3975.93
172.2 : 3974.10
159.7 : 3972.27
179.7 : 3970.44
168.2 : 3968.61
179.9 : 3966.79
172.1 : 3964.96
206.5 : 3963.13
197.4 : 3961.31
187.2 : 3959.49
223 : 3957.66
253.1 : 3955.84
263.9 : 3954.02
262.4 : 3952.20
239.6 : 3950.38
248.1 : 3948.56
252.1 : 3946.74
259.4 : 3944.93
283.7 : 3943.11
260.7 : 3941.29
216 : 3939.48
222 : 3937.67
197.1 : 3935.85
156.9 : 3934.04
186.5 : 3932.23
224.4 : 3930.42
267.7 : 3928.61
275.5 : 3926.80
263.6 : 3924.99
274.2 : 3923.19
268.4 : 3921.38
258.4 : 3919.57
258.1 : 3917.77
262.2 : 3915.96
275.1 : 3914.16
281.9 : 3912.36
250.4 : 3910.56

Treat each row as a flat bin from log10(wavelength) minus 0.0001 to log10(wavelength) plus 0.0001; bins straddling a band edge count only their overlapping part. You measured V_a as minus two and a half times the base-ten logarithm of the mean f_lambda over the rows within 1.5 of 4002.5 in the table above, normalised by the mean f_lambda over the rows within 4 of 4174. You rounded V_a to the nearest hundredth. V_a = -0.13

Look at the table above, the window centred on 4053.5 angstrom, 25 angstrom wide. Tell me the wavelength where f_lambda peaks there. 4042.40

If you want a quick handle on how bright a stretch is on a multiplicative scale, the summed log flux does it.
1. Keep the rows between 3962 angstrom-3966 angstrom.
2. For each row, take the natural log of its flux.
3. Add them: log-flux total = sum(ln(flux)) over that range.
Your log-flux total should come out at 10.5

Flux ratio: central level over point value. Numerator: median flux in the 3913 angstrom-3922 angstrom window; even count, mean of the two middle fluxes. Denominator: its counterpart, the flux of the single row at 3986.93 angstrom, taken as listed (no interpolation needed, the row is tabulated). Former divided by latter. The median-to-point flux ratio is 0.94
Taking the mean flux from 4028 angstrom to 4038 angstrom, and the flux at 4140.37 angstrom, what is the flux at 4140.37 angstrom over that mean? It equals 1.05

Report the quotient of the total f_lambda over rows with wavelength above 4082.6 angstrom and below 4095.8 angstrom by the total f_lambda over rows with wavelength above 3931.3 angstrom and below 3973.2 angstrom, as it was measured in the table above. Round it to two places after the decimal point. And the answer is 0.40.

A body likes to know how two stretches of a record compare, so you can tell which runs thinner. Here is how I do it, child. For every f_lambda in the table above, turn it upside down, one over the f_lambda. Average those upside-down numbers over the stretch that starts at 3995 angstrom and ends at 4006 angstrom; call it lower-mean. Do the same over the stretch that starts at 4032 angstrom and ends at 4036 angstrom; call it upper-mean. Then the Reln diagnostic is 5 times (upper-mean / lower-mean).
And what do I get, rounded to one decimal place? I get 4.7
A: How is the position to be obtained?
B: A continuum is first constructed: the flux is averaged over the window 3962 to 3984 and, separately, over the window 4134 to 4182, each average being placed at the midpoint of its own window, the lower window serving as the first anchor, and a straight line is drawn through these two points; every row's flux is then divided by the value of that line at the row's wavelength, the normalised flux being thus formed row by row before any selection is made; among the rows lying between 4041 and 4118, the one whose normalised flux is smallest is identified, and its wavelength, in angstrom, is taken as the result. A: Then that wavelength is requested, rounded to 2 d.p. 4098.63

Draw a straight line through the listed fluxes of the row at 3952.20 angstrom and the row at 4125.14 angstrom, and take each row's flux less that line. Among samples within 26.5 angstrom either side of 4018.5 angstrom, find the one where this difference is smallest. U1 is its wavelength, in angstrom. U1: 3994.28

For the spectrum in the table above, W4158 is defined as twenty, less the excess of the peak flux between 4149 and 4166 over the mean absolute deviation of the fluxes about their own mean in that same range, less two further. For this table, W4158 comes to -263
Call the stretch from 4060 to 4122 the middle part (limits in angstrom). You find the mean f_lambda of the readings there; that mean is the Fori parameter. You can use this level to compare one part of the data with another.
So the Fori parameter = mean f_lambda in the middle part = 251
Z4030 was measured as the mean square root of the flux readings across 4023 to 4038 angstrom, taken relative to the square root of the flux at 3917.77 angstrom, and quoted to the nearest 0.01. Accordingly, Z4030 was 1.04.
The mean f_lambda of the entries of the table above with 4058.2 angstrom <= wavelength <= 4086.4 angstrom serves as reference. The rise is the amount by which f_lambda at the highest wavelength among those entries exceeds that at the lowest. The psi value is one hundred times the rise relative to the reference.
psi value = 10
